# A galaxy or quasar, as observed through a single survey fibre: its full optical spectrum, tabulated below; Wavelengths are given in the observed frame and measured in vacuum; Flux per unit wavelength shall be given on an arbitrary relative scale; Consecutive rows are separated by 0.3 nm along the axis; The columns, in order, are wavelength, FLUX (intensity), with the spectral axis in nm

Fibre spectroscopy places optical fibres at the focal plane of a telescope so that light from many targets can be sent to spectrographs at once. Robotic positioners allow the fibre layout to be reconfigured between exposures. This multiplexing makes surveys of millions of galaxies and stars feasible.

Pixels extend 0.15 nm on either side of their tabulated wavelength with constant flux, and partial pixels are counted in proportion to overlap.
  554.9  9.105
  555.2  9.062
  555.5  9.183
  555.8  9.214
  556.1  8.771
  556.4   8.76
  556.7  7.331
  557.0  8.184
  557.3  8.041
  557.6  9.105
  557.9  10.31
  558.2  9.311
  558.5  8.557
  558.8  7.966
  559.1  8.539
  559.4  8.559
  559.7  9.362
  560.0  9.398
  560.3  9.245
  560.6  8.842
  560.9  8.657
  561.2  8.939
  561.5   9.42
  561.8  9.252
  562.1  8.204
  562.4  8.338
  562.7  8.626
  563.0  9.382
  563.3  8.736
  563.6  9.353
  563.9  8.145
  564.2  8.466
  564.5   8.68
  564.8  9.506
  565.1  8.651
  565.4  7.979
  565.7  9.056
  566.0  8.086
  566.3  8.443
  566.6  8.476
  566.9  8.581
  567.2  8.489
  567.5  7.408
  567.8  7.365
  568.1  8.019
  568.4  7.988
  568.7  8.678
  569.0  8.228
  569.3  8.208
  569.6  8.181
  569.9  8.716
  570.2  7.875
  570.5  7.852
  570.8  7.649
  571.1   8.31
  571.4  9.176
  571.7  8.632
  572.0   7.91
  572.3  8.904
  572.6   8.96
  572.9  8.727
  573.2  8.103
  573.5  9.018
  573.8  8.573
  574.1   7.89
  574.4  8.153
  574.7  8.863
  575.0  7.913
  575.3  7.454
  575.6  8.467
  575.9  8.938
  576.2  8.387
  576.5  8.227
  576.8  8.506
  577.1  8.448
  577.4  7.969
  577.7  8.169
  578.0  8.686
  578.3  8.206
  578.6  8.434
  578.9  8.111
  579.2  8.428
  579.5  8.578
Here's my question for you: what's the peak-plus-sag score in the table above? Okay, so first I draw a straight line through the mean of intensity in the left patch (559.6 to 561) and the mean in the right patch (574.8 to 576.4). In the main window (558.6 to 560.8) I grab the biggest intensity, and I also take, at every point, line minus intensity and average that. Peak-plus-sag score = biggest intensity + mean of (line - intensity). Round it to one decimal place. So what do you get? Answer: 9.7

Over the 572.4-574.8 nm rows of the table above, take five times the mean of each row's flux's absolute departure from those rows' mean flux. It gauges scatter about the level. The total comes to 1.8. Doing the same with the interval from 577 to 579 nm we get 1.0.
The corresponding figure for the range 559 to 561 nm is 1.7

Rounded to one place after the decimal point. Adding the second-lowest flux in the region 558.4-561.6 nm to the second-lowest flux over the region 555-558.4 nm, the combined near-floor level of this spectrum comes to 16.6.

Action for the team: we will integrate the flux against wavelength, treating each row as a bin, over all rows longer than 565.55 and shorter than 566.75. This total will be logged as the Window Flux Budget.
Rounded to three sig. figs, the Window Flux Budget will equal 10.2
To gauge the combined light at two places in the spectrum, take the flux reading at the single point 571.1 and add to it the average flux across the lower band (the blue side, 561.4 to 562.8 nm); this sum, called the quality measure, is 17.1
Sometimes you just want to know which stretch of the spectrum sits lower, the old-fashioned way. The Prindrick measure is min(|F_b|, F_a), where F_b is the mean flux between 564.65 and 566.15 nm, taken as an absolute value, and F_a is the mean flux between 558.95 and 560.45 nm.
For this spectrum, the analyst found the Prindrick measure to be 8.66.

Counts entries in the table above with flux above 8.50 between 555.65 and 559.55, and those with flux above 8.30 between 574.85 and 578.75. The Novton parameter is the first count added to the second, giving 16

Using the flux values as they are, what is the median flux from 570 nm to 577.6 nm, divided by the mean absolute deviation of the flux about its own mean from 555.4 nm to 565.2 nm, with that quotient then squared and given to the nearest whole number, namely 337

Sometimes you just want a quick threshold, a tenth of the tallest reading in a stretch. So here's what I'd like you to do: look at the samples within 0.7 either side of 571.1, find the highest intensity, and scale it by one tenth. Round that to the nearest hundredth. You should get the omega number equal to 0.92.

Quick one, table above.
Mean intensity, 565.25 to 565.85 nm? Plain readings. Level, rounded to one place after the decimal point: 8.5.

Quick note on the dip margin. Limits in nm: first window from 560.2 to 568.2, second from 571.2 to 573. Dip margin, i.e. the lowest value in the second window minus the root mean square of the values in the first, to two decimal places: -0.71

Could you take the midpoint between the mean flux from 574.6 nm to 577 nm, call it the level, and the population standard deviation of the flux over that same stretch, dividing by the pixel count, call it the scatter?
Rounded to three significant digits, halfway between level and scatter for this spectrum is 4.40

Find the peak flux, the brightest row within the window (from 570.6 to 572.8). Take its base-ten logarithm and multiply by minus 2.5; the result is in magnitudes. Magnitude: -2.41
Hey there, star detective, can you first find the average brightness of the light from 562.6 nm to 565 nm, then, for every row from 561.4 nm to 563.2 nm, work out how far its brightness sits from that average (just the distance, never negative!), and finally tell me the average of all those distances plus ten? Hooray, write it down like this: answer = 10.5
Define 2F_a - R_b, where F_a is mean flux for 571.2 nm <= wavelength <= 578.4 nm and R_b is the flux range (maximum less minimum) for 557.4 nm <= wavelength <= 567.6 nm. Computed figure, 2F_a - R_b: 14.0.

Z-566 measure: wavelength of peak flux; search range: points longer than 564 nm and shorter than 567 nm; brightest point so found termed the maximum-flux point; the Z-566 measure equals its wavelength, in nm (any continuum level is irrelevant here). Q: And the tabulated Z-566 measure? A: 564.8 nm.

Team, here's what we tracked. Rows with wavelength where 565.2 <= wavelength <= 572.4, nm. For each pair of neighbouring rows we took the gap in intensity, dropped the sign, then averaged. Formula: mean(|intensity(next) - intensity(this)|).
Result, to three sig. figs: 0.479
